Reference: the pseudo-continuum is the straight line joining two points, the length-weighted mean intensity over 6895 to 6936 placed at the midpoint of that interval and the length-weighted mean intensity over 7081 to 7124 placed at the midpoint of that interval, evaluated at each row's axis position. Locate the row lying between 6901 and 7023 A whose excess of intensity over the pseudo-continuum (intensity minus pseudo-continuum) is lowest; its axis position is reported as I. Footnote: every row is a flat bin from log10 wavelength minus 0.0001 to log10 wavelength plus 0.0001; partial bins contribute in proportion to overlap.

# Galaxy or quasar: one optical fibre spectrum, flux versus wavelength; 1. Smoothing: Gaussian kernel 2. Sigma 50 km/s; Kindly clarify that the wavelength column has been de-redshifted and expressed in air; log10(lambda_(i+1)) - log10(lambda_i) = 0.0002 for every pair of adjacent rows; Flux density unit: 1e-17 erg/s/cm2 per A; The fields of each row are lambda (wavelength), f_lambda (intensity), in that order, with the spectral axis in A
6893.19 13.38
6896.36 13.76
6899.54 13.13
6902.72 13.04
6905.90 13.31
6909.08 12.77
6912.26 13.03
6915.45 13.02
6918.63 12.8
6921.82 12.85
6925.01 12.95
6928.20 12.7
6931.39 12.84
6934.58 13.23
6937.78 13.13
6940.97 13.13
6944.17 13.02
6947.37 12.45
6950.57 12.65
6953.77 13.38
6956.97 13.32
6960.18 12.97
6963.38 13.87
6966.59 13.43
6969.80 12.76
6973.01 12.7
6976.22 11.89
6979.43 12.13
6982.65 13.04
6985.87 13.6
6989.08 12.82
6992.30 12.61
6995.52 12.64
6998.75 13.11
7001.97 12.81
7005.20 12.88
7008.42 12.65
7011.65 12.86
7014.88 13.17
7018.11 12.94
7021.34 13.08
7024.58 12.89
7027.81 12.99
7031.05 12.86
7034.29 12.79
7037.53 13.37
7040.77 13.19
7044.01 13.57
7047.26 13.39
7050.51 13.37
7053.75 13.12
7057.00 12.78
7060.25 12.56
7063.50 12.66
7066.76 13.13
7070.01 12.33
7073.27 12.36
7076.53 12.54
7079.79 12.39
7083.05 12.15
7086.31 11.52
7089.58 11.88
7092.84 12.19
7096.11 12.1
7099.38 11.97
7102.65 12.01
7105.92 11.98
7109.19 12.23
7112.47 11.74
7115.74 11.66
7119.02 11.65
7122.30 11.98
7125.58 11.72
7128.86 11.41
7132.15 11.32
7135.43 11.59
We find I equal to 6976.22 A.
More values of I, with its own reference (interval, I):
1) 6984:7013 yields 6992.30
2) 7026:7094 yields 7086.31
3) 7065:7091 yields 7086.31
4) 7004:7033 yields 7008.42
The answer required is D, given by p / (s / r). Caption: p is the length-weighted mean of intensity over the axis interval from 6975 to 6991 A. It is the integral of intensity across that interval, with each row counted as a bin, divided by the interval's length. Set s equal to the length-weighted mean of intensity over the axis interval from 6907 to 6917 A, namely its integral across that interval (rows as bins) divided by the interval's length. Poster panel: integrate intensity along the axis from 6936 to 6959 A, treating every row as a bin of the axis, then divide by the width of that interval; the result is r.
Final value 12.8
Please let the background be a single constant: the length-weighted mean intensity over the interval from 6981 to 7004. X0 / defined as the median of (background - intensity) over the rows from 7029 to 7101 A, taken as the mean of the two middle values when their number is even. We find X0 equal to 0.33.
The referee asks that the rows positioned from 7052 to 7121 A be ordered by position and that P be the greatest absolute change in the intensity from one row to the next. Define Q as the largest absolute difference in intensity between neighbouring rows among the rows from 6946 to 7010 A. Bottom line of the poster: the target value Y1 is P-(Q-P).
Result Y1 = 0.7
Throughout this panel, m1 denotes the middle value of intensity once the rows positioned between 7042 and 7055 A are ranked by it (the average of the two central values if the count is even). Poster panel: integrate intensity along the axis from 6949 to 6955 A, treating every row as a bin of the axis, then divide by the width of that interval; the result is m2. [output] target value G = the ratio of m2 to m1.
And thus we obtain 0.971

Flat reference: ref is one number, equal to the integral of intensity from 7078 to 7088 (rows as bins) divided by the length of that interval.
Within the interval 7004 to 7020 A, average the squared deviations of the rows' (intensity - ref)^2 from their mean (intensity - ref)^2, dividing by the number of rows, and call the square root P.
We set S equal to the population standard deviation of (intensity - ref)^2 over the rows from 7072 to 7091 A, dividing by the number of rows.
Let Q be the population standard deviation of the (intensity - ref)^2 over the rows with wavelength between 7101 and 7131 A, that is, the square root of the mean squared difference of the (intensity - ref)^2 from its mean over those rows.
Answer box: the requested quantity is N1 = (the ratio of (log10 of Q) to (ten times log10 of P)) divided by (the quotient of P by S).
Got 0.060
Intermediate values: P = 0.3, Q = 0.1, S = 0.10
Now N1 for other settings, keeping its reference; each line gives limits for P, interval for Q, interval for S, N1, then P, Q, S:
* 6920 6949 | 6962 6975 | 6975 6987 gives -0.052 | 0.4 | 1.2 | 1.01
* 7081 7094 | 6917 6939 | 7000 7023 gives 0.136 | 0.1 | 0.3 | 0.29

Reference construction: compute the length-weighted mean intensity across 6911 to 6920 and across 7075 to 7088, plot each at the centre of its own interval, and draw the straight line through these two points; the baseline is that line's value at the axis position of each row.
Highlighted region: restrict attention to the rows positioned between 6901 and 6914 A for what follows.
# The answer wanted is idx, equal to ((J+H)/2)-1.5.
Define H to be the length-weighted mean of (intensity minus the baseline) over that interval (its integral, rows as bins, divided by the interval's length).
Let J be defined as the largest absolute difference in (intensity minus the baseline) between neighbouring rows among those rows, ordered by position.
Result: -1.2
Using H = 0.0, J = 0.5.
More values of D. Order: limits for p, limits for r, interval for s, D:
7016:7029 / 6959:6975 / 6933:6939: 12.9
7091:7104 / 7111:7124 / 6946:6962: 10.9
